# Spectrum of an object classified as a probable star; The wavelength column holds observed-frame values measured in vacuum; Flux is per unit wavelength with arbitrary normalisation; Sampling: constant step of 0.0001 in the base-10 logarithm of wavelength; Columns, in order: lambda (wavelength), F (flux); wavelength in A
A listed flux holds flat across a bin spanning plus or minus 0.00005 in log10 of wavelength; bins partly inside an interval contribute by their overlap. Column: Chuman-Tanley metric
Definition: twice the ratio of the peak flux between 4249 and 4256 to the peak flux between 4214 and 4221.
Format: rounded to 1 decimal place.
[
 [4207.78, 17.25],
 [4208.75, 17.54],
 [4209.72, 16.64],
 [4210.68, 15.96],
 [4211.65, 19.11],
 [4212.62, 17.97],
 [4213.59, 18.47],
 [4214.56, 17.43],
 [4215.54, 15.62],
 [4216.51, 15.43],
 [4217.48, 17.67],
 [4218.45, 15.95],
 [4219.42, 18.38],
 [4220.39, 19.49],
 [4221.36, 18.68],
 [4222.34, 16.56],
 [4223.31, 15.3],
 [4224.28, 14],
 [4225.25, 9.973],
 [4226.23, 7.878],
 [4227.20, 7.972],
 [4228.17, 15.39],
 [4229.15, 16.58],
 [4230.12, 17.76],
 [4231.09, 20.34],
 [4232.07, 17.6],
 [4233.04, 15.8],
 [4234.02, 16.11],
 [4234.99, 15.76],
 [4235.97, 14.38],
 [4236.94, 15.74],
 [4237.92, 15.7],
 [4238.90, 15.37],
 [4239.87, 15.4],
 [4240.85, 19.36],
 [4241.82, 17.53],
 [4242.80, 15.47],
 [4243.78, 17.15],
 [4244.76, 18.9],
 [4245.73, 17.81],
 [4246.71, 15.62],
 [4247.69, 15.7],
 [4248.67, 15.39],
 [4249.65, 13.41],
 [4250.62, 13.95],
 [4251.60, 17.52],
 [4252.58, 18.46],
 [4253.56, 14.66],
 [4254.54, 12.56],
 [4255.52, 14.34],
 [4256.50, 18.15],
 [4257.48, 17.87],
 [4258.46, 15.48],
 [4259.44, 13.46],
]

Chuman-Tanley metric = 1.9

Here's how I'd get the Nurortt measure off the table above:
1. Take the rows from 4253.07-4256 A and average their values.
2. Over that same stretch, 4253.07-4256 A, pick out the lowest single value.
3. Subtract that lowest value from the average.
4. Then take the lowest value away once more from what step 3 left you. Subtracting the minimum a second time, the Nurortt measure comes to -11.3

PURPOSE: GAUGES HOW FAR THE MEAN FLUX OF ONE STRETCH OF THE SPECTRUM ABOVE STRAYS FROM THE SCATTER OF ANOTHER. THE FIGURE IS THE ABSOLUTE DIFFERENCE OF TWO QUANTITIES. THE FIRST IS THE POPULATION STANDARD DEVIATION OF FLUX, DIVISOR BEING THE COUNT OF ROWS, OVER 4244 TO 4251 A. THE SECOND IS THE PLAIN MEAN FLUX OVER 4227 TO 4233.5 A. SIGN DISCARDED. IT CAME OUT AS 14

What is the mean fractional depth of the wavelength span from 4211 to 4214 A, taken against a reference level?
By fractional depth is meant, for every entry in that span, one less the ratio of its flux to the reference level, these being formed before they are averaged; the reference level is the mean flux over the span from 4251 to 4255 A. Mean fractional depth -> -0.17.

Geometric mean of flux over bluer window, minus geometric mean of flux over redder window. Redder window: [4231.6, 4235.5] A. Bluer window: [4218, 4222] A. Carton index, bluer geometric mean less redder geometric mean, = 1.8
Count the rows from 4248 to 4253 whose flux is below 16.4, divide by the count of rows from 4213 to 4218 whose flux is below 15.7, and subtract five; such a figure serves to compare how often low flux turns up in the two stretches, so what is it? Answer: -3.50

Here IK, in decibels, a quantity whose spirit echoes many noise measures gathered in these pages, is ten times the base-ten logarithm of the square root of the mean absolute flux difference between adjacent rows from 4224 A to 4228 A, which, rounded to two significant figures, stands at 1.6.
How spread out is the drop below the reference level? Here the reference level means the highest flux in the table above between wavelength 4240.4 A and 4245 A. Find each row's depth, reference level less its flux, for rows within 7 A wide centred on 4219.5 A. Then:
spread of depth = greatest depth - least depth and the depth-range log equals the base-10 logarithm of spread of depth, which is 0.61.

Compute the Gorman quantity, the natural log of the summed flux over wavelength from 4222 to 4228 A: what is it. 4.27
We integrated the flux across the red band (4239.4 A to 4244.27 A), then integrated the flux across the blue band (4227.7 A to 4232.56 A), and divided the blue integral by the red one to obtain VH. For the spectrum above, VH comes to 1.0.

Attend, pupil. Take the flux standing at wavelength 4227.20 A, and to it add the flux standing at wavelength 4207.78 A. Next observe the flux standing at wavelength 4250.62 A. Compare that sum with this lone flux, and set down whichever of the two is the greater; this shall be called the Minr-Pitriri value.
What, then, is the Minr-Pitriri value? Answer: 25.2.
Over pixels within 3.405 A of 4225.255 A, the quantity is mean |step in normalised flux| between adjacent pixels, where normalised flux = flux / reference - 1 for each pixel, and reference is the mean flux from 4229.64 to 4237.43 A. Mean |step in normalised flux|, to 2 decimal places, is 0.16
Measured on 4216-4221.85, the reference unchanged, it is 0.10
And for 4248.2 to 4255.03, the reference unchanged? 0.13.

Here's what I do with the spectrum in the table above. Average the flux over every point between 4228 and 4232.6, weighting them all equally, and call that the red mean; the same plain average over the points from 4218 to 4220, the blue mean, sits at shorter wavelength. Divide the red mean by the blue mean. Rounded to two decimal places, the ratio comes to 1.02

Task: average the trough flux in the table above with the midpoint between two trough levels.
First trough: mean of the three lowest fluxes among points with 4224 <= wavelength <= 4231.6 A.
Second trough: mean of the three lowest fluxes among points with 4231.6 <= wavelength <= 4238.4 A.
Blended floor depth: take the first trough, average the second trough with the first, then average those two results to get 10.3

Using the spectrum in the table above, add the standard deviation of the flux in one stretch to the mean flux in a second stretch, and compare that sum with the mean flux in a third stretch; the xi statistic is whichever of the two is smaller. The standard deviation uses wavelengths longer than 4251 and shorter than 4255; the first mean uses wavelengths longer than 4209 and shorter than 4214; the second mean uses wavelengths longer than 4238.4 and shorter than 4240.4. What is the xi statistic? 15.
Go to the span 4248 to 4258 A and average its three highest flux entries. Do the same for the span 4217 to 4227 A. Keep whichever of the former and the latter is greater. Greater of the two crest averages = 18.85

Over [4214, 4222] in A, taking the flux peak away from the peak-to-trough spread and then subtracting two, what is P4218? -17.4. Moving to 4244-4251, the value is -15.4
